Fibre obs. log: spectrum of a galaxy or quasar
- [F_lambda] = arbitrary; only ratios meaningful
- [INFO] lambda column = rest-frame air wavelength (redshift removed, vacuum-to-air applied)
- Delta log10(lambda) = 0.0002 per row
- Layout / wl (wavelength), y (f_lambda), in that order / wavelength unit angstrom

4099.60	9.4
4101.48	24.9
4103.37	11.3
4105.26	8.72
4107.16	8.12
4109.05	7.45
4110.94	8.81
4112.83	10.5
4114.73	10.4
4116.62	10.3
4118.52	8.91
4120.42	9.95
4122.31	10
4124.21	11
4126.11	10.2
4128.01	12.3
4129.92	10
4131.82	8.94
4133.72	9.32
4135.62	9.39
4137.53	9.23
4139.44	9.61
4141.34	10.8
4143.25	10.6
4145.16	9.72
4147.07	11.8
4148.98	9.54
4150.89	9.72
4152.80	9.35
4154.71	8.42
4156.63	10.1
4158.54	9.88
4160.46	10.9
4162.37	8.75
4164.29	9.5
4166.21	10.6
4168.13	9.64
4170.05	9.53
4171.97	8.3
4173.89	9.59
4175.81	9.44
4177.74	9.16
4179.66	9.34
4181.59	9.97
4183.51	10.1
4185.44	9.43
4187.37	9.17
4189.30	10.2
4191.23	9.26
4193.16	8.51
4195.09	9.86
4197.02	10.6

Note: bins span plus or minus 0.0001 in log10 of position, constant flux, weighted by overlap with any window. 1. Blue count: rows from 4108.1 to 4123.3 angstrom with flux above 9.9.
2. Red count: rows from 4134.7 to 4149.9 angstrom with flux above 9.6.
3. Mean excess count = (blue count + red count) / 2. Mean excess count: 5.00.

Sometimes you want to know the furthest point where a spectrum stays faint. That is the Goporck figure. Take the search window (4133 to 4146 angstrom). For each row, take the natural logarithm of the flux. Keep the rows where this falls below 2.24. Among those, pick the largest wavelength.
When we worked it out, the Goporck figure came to 4137.53 angstrom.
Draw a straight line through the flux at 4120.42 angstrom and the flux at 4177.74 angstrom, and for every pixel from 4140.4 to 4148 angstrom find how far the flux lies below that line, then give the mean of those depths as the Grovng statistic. -1.1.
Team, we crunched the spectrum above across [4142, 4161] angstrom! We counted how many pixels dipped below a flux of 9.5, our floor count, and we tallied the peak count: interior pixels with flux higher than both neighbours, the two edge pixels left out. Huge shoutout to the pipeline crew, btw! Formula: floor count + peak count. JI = 5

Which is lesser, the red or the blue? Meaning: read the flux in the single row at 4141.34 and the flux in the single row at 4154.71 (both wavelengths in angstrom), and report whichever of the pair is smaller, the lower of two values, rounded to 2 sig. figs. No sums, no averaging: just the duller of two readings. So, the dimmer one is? 8.4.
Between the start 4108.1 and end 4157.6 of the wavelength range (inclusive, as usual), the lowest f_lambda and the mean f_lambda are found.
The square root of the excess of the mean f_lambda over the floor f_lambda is 1.55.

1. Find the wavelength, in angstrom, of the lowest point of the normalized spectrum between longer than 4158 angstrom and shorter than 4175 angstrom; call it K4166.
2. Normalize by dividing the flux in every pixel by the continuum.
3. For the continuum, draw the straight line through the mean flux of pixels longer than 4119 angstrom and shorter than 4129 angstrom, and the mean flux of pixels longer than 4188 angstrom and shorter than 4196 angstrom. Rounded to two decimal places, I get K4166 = 4171.97 angstrom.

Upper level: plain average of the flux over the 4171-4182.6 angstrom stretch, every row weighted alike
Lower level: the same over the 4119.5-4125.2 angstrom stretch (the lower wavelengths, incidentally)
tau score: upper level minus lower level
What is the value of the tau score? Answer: -1.0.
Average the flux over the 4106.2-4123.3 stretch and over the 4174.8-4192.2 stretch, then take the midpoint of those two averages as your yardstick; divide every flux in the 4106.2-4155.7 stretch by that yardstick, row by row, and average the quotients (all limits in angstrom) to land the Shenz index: 1.033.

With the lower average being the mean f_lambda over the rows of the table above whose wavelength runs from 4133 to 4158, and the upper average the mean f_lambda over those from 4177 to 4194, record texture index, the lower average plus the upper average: 19.3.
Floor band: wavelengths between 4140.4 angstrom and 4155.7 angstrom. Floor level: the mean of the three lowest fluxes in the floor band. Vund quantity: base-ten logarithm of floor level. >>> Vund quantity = 0.959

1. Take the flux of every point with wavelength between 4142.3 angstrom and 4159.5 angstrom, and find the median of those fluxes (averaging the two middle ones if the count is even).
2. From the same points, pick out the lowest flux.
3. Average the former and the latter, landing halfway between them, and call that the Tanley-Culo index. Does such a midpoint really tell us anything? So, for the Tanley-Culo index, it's 9.07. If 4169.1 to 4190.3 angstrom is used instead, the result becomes 8.87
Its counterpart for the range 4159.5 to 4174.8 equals 8.93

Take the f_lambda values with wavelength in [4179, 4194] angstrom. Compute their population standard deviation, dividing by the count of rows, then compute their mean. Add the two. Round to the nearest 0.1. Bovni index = 10.0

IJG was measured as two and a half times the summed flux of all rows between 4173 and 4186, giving 168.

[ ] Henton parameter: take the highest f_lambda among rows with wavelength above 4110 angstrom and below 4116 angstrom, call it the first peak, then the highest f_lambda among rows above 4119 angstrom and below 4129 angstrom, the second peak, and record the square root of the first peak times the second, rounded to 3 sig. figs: 11.4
